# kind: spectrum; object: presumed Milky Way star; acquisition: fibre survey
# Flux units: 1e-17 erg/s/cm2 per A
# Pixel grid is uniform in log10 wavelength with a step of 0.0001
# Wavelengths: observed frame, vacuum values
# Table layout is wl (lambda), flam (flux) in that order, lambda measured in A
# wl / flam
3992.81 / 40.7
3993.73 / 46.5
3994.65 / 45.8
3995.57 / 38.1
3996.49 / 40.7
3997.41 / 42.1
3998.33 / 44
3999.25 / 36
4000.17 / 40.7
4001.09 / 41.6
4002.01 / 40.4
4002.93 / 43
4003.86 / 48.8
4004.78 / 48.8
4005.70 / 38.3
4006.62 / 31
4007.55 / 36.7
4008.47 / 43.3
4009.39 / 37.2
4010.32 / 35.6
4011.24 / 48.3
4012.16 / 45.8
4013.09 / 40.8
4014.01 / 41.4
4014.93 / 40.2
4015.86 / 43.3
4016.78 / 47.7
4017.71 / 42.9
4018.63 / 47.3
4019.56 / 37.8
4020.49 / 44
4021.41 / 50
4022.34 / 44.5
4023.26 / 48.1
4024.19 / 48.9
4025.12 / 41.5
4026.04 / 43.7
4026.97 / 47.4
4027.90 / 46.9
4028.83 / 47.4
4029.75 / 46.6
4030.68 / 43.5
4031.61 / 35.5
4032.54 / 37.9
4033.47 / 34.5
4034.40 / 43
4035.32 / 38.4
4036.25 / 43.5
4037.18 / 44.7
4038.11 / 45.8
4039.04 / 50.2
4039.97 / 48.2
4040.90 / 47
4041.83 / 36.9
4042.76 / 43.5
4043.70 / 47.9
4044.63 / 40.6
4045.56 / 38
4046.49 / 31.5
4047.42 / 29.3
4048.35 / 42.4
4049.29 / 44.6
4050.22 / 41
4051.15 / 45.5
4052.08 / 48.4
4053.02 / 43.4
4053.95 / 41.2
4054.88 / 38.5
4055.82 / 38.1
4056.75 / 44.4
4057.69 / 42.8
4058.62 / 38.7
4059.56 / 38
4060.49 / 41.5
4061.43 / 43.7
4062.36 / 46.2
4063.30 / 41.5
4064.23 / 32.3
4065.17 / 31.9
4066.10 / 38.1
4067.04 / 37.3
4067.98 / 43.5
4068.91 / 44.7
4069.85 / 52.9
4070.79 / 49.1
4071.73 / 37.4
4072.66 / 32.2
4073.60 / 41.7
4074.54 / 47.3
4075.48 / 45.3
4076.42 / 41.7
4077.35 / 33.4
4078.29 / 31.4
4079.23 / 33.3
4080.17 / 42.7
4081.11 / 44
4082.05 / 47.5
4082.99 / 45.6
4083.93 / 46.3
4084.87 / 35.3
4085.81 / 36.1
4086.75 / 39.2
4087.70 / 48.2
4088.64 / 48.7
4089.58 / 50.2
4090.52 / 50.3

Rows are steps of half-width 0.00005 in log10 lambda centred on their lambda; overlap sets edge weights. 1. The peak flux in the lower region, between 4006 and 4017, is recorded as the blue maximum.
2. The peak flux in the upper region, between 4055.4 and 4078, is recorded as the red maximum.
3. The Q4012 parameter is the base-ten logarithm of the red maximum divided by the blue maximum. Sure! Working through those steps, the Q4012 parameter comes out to 0.04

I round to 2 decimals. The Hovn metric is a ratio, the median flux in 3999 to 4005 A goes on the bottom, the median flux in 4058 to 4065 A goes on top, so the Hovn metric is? 1.00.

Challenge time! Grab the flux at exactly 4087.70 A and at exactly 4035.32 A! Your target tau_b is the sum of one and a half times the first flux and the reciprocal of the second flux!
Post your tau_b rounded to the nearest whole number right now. 72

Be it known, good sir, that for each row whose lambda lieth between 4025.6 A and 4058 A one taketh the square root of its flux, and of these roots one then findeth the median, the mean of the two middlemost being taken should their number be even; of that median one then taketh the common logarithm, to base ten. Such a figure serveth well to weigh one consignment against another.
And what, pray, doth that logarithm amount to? 0.819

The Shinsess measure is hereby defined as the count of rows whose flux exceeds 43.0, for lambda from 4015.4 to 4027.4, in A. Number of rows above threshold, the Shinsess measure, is 10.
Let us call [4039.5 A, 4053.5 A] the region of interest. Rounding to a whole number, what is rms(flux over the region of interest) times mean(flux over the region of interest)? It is 1770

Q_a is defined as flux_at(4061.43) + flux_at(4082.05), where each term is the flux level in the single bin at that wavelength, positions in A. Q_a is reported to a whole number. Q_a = 91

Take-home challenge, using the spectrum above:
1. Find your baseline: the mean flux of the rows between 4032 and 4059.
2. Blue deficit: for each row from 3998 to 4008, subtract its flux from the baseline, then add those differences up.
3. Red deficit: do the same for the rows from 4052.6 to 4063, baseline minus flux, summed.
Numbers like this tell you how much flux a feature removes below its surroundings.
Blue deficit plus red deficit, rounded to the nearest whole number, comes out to 12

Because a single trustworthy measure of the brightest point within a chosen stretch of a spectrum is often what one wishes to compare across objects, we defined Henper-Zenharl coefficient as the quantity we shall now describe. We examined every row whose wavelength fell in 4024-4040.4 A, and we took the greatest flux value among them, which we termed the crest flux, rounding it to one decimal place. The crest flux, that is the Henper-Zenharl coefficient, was 50.2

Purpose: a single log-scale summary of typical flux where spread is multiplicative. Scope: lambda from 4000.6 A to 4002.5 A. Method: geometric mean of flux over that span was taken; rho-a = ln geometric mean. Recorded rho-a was 3.71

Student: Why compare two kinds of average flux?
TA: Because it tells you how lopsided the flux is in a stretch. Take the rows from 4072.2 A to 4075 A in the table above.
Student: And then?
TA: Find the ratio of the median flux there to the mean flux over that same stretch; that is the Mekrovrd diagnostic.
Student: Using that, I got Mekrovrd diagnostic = 1.03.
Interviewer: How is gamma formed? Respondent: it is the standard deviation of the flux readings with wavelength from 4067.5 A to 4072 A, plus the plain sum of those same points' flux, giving 233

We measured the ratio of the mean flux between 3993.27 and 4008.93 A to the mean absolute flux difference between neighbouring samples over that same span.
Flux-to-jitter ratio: 9.8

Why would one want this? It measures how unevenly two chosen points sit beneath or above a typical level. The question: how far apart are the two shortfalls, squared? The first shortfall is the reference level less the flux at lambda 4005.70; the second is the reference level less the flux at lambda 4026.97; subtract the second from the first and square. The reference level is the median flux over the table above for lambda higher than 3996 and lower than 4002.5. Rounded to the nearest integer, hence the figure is 83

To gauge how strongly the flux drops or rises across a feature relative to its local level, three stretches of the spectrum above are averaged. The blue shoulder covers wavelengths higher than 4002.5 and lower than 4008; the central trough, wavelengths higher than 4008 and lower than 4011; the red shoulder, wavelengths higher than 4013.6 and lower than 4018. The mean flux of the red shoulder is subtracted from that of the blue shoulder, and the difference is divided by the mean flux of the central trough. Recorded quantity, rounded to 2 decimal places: -0.05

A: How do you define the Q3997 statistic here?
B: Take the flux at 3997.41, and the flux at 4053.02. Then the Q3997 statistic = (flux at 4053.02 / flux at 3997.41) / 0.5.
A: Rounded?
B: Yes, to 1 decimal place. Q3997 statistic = 2.1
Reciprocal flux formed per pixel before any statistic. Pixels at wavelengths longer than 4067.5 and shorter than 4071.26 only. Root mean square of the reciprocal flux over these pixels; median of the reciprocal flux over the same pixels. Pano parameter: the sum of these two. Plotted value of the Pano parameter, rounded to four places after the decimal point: 0.0426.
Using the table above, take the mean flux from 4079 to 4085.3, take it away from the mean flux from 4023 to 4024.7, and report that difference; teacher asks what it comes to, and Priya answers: 6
